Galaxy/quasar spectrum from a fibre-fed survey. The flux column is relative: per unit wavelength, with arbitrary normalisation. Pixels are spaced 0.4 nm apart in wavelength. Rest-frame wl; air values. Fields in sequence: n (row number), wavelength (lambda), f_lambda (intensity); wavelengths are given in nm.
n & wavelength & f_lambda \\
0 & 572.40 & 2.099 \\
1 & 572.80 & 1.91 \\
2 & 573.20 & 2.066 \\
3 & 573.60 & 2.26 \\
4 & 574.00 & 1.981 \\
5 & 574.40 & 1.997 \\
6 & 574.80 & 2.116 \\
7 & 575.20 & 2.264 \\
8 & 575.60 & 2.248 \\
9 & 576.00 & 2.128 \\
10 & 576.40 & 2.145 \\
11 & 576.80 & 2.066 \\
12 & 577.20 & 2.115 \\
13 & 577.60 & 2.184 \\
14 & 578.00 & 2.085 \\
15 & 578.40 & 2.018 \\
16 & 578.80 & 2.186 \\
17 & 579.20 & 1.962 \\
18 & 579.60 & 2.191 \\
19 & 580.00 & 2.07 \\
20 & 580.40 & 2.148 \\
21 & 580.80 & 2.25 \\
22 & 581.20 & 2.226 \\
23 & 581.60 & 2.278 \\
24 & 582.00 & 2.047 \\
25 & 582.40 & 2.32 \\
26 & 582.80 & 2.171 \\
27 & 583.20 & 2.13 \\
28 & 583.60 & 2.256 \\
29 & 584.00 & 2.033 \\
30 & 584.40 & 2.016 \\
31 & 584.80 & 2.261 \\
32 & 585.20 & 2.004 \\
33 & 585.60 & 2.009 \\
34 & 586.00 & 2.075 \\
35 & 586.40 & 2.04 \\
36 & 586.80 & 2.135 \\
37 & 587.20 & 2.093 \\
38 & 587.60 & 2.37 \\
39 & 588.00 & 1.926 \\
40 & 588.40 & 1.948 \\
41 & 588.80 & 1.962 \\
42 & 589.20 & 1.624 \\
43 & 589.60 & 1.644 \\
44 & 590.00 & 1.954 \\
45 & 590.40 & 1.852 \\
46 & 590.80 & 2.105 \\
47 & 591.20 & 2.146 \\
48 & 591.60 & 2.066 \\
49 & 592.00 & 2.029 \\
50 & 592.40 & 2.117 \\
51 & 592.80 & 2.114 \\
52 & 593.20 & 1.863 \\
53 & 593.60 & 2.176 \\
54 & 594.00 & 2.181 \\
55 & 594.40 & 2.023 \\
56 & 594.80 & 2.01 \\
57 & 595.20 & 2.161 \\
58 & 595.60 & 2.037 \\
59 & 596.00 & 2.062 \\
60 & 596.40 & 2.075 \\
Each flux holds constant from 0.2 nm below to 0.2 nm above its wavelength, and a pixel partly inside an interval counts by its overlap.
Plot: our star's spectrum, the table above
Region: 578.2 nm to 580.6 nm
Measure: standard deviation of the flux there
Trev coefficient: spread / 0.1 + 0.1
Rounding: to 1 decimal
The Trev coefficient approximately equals 1.0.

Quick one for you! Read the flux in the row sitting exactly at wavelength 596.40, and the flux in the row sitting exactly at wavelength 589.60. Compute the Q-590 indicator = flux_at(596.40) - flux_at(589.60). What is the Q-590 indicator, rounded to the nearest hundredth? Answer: 0.43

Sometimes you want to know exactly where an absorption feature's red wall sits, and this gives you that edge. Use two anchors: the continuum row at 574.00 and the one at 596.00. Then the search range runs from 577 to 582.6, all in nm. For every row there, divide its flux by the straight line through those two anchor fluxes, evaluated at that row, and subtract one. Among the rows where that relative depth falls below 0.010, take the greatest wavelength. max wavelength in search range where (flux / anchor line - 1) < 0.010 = 579.20 nm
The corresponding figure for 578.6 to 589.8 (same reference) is 589.60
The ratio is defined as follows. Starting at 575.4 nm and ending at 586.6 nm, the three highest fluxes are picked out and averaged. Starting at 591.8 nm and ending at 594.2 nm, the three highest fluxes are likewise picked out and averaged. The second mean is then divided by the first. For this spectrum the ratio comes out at 0.94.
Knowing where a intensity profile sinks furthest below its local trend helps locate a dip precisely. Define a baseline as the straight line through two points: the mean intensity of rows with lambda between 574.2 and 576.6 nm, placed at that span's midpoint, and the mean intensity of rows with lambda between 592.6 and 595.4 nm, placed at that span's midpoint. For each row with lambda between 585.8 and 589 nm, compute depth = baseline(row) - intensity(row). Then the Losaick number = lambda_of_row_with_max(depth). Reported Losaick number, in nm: 588.00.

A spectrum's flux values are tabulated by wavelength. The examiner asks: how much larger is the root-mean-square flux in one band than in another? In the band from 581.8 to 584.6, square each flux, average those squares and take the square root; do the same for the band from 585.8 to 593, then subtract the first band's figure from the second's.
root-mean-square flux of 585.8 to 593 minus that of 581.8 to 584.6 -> -0.12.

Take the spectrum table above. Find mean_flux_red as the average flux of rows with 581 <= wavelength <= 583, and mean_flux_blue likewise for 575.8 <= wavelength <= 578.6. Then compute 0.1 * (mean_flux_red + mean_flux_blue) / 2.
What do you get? 0.2157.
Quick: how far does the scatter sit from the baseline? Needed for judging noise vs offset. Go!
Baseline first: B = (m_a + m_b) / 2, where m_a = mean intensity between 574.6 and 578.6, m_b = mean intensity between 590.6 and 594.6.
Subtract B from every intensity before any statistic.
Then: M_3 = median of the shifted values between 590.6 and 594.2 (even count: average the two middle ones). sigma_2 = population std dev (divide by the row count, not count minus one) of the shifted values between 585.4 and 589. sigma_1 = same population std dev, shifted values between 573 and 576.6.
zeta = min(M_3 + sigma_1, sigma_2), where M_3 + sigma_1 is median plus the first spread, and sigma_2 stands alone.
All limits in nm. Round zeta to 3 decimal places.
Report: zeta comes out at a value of 0.106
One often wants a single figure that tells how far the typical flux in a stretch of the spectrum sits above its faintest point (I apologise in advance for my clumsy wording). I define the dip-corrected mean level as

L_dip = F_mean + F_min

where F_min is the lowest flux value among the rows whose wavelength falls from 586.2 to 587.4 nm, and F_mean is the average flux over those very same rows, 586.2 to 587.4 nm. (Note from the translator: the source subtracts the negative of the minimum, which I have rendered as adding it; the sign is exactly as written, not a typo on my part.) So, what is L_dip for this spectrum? 4.13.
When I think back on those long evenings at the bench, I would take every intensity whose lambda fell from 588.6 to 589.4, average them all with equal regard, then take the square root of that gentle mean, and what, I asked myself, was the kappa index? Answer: 1.34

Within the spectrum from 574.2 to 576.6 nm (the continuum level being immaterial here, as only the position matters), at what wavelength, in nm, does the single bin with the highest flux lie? 575.20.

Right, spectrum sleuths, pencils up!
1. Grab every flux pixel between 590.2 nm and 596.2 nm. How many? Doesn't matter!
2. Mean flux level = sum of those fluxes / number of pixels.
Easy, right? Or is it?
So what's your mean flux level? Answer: 2.06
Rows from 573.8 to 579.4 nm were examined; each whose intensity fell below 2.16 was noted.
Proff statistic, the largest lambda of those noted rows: 579.20 nm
